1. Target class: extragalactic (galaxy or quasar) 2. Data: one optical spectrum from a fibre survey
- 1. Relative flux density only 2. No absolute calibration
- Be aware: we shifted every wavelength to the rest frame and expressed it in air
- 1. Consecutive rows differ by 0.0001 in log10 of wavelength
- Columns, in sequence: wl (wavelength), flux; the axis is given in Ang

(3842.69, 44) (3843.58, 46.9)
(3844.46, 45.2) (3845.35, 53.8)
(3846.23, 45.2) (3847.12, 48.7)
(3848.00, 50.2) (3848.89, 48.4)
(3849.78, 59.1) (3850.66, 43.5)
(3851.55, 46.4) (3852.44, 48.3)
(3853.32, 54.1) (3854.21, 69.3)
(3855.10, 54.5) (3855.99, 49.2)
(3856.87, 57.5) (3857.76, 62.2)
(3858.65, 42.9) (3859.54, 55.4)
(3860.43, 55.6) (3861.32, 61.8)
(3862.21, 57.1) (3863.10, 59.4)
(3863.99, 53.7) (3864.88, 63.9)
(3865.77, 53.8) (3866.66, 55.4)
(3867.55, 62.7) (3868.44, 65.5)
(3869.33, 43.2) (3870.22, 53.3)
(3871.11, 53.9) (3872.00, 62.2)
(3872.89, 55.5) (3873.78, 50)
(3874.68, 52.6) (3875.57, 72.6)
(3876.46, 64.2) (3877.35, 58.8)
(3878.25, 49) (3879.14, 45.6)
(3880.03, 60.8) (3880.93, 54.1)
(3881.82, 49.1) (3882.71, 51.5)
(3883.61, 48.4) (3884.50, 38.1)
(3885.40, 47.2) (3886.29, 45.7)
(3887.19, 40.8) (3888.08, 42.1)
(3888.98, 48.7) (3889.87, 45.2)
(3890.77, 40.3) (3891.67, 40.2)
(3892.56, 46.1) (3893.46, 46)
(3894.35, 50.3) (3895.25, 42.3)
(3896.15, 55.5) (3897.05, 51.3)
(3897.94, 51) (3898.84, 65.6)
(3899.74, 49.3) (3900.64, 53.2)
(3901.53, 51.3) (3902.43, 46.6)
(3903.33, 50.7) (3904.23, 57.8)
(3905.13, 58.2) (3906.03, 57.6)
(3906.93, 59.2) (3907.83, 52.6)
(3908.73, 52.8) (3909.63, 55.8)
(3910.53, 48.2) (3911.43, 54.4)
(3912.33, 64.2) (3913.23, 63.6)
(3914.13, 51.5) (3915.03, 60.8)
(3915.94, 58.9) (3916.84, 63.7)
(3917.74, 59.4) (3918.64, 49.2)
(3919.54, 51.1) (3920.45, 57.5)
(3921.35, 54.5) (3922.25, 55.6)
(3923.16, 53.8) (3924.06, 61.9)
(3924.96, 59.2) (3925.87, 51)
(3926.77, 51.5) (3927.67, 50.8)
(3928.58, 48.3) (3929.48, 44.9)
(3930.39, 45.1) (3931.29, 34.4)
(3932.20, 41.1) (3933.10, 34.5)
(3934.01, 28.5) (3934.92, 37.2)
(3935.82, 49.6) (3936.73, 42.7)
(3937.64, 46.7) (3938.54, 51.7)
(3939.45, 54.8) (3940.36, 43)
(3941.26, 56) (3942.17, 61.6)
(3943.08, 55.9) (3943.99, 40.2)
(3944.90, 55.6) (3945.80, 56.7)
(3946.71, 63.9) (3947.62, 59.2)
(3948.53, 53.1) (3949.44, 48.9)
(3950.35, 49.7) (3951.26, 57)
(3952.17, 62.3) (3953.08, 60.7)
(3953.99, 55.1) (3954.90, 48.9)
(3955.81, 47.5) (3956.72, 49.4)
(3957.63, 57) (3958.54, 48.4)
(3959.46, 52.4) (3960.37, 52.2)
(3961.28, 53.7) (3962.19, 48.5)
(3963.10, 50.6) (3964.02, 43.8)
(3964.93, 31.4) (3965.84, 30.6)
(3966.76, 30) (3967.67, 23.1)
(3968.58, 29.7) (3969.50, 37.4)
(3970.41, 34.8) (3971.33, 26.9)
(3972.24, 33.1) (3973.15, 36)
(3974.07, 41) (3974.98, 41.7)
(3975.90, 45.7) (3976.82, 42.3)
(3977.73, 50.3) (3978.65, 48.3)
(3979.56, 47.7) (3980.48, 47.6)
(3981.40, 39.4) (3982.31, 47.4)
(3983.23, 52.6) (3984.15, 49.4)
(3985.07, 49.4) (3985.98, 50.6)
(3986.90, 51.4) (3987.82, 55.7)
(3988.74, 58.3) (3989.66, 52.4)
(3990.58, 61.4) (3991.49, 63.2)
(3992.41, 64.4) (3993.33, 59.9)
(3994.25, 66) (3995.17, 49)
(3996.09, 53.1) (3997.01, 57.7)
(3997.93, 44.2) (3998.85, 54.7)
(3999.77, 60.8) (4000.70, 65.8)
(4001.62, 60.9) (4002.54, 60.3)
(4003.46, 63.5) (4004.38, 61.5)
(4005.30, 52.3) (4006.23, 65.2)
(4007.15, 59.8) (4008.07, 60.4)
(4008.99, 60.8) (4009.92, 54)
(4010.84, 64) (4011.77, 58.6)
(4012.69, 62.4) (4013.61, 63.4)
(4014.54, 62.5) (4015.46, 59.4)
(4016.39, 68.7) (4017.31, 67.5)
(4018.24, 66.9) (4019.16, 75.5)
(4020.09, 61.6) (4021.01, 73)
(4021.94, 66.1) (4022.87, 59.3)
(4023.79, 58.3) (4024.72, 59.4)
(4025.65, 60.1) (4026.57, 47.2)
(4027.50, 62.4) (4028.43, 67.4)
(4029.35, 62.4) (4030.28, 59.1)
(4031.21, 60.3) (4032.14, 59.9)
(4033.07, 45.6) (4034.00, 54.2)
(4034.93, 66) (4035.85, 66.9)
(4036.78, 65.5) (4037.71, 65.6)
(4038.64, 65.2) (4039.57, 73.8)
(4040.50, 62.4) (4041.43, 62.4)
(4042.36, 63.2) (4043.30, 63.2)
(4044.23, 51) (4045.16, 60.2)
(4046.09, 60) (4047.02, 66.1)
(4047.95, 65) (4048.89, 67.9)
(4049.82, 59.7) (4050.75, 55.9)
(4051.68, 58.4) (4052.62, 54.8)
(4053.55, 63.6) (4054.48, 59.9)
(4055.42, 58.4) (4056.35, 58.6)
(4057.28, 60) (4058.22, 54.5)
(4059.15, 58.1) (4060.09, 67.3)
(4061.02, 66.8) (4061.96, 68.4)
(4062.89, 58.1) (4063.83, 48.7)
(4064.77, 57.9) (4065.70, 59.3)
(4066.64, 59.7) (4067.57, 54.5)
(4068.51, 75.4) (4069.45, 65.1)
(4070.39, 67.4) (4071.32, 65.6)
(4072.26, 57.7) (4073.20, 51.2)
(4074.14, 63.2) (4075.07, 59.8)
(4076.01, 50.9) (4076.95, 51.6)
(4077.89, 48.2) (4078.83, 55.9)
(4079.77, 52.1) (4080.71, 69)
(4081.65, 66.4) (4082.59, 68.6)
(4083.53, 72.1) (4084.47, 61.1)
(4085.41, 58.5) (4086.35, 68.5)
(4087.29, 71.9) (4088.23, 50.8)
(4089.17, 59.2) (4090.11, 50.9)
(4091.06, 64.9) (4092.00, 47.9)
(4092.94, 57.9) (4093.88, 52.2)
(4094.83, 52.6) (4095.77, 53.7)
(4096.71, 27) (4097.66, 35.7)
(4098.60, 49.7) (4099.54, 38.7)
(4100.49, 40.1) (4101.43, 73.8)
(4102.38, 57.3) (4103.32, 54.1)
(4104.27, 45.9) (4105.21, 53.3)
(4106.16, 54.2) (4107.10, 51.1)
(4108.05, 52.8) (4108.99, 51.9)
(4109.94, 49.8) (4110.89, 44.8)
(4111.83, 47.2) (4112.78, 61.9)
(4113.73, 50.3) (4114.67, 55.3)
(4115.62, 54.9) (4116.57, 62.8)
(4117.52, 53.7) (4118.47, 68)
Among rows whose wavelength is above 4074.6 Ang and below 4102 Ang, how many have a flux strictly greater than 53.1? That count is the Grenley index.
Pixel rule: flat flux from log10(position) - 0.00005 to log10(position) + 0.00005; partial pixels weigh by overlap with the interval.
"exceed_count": 15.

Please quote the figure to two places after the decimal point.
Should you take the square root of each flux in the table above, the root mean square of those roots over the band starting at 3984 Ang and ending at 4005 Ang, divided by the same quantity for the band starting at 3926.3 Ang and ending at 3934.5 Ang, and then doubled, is 2.33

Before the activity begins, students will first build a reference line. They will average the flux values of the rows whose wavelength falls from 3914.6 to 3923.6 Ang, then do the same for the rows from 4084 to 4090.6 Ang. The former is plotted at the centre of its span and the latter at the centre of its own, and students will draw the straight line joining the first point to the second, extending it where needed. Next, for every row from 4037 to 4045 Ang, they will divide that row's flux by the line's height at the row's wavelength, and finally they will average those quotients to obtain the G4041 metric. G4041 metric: 1.07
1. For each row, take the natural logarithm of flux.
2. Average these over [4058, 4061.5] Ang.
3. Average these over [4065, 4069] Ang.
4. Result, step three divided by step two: 1.00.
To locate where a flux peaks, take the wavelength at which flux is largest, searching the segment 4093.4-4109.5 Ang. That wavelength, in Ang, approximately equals 4101.43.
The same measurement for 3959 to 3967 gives 3961.28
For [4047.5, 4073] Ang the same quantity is 4068.51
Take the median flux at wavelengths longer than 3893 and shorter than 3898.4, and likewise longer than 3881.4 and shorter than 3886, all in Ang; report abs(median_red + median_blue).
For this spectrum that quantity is 99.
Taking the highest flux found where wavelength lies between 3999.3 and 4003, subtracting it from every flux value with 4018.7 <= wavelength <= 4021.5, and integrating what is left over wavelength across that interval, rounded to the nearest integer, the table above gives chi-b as 12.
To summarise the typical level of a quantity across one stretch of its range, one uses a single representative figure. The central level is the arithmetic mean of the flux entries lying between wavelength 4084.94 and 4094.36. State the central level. 58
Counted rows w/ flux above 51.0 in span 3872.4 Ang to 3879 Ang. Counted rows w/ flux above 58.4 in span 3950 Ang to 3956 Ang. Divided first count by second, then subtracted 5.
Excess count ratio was -2.50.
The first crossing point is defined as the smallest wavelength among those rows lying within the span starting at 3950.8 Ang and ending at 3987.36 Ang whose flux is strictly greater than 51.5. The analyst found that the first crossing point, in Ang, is 3951.26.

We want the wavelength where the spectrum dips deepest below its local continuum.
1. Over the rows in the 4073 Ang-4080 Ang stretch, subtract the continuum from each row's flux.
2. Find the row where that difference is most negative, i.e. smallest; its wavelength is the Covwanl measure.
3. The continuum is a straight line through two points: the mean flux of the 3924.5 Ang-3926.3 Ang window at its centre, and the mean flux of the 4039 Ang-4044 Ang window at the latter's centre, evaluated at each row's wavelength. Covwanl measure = 4077.89 Ang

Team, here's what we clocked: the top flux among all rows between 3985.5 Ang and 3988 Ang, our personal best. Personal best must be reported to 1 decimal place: 55.7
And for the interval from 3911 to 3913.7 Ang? 64.2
